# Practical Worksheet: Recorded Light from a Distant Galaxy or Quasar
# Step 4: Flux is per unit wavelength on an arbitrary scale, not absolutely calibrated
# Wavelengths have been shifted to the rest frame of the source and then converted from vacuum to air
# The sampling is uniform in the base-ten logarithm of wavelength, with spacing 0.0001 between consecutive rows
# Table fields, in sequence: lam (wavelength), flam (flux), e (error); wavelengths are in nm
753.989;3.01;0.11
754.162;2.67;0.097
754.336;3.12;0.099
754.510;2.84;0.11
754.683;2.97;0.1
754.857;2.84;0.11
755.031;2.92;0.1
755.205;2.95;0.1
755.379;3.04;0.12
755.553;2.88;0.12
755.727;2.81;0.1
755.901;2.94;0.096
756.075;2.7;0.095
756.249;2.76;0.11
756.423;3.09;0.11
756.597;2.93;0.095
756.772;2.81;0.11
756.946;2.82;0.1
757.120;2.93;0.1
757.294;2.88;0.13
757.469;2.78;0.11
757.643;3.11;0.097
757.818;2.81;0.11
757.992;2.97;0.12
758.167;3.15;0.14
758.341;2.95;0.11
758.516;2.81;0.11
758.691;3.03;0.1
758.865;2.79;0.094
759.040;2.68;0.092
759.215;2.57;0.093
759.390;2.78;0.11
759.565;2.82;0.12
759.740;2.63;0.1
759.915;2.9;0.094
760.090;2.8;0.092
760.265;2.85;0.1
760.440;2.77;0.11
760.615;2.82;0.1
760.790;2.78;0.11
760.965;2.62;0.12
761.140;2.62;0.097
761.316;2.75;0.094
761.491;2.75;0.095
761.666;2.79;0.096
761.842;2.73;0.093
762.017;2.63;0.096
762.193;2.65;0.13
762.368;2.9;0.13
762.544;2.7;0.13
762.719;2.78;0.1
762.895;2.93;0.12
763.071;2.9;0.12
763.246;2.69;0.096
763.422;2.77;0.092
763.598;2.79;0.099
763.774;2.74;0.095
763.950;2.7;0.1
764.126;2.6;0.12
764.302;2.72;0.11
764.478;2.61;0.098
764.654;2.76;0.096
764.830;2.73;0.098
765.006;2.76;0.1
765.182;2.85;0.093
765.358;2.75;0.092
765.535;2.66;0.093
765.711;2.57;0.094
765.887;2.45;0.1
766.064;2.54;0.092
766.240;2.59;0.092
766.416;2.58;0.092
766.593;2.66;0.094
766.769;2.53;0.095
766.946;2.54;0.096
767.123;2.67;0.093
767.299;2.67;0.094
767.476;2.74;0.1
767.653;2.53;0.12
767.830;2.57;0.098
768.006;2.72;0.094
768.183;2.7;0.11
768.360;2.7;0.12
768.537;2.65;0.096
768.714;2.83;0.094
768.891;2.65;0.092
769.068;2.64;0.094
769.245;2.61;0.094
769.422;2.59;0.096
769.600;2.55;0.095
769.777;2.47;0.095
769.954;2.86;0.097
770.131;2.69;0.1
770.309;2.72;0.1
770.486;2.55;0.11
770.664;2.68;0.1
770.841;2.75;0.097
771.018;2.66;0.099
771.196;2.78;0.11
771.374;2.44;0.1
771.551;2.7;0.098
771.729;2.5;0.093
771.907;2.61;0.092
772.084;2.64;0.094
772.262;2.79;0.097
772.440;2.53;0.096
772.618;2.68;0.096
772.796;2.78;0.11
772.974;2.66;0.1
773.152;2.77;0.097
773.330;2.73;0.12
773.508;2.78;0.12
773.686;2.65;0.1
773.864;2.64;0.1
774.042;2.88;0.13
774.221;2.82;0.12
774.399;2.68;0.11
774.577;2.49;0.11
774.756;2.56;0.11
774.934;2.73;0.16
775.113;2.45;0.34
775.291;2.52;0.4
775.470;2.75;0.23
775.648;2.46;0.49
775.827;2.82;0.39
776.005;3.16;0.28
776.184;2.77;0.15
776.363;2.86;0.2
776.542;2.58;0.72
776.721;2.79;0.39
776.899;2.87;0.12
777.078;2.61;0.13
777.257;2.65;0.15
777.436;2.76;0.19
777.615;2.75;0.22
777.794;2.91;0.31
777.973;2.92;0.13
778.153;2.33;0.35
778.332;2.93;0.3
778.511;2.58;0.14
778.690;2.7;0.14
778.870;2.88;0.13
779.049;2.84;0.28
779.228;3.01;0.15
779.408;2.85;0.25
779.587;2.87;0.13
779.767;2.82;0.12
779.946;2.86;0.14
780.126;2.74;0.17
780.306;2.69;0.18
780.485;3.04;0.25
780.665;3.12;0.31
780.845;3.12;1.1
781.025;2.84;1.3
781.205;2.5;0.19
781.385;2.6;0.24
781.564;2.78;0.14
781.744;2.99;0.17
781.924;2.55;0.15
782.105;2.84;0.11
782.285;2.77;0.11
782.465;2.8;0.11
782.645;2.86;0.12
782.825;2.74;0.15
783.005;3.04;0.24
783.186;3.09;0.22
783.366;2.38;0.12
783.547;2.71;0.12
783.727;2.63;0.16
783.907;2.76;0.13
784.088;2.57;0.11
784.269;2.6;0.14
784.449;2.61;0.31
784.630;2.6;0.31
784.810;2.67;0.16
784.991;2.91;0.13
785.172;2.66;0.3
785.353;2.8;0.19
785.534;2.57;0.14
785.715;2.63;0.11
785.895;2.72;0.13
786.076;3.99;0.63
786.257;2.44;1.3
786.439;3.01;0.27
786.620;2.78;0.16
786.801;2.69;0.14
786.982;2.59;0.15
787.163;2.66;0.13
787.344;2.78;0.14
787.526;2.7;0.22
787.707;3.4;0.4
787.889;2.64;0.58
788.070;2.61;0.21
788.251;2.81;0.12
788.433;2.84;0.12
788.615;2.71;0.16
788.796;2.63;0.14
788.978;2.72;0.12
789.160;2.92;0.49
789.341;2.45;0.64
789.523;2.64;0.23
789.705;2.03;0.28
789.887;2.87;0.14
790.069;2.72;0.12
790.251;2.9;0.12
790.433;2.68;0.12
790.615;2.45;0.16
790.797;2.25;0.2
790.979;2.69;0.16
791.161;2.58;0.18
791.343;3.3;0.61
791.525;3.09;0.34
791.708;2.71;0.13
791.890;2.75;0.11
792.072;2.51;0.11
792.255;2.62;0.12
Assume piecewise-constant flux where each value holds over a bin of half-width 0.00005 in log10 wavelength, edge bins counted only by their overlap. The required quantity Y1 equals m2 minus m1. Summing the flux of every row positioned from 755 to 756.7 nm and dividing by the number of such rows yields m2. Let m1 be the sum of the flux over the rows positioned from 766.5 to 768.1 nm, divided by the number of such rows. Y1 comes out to 0.276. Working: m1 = 2.63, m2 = 2.90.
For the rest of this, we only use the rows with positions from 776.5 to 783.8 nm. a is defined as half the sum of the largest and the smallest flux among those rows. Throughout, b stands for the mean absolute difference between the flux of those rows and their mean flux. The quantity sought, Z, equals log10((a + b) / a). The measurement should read 0.0223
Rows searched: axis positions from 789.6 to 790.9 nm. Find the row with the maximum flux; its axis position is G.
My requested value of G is 790.251 nm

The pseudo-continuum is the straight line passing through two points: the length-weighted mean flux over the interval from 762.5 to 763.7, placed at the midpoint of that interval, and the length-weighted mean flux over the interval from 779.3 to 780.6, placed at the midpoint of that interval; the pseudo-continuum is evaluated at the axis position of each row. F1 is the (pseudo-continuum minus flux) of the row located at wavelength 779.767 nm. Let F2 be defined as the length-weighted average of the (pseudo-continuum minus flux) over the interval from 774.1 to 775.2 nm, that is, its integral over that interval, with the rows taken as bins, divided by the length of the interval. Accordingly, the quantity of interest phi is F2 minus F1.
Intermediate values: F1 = 0.03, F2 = 0.20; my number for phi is 0.2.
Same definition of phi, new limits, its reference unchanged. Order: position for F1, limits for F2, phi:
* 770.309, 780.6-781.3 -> -0.1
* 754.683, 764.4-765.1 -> 0.3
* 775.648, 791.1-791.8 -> -0.4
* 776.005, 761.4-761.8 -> 0.4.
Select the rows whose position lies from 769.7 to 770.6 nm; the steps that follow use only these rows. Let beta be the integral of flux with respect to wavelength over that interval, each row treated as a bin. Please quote 2.39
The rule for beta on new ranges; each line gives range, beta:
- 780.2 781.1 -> 2.66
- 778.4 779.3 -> 2.52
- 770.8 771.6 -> 2.13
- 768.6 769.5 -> 2.40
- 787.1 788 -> 2.55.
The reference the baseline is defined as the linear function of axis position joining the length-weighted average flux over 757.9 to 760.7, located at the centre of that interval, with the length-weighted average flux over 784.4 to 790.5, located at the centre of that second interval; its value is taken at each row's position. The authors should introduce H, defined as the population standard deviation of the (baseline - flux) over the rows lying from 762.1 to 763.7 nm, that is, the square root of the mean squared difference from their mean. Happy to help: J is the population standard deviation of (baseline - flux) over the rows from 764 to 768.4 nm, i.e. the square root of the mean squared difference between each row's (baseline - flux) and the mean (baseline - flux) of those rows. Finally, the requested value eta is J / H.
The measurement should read 1.0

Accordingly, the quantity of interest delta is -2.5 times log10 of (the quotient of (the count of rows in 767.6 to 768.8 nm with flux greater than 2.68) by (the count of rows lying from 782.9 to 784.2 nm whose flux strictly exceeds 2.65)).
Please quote 0.0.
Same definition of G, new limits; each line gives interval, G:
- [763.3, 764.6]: 763.598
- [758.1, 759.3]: 758.167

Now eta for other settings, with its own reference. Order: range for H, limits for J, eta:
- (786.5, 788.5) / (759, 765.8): 0.4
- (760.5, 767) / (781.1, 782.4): 1.5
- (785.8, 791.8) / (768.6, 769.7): 0.3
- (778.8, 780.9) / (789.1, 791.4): 2.3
